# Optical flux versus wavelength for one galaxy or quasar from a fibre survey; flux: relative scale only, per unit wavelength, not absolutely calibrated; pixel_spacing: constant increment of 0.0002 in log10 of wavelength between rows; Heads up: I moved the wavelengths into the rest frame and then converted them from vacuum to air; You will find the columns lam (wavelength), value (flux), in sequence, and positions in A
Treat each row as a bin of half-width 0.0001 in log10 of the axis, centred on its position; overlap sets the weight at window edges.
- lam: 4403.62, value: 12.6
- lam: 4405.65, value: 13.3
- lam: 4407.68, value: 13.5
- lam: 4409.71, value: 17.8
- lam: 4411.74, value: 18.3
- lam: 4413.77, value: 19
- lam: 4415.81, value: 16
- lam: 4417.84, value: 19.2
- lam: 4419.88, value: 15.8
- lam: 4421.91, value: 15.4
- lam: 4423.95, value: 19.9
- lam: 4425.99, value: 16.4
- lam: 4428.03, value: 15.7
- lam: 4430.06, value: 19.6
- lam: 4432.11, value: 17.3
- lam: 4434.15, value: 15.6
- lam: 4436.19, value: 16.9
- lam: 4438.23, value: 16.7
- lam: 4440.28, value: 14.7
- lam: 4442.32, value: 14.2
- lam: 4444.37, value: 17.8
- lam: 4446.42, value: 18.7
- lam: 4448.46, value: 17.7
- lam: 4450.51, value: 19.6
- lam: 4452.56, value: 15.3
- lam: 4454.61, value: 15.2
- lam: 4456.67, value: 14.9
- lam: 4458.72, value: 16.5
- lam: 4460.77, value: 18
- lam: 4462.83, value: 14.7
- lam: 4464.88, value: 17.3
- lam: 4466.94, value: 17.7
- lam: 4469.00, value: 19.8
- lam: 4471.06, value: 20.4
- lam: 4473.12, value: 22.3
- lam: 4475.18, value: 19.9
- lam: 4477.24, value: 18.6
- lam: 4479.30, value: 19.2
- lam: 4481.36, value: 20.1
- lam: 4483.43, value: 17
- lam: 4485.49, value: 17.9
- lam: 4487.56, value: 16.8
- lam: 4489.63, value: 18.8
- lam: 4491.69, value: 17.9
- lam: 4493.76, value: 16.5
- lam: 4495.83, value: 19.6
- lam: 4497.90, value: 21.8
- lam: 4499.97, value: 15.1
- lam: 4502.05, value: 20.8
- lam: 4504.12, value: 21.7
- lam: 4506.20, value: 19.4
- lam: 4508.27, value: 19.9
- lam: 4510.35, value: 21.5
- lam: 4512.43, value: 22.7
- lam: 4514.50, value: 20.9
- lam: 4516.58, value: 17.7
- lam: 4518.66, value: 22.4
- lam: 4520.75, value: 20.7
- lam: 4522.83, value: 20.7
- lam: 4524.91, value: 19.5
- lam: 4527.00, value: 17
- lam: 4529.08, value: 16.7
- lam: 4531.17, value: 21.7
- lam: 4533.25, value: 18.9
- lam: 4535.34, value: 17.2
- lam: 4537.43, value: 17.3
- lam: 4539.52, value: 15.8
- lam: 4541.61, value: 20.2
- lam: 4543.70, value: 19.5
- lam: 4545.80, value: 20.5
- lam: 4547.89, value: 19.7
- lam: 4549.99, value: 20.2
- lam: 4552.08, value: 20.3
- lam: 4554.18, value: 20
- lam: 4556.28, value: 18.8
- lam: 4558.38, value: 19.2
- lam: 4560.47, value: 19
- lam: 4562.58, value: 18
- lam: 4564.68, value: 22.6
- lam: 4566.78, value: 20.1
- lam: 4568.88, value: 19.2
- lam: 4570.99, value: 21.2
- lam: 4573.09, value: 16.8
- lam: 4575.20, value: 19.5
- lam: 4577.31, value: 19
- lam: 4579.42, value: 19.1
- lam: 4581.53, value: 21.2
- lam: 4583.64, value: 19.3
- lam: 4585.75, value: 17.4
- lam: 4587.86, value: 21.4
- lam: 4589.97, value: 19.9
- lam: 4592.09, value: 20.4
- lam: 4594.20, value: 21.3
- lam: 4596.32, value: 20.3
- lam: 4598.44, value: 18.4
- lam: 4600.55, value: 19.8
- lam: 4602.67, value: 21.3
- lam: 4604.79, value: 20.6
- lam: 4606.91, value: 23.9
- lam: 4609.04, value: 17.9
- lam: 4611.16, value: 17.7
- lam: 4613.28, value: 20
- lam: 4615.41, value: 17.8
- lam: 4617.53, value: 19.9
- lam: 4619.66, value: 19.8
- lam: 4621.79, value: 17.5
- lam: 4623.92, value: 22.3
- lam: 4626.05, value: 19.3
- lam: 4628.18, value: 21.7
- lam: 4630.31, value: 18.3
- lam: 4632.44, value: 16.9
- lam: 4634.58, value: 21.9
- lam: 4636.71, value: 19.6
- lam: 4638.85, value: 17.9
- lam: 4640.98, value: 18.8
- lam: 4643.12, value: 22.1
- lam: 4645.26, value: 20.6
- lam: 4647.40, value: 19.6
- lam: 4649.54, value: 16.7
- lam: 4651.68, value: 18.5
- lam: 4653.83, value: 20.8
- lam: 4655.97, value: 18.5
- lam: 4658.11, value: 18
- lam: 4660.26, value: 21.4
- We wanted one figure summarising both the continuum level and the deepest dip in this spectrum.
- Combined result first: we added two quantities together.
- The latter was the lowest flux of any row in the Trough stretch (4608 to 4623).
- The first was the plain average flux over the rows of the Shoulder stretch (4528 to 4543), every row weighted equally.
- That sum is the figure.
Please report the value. 35.8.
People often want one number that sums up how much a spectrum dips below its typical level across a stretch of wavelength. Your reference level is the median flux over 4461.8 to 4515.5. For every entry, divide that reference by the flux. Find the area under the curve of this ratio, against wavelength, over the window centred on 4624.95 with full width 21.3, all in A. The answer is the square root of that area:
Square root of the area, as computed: 4.6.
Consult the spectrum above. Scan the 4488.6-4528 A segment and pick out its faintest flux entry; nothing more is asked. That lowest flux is 15.1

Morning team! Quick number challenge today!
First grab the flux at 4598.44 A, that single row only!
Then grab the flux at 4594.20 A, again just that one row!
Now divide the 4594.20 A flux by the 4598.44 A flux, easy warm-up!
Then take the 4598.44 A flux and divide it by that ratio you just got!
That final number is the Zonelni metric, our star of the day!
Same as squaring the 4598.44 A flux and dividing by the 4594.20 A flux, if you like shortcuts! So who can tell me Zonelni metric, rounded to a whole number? 16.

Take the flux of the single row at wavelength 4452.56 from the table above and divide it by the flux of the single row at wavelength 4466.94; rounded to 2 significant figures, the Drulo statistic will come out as 0.86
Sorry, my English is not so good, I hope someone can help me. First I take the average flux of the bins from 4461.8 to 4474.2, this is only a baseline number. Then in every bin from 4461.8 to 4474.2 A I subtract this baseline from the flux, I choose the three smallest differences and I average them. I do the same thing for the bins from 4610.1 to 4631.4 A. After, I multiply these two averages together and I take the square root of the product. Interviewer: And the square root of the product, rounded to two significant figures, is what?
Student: 1.5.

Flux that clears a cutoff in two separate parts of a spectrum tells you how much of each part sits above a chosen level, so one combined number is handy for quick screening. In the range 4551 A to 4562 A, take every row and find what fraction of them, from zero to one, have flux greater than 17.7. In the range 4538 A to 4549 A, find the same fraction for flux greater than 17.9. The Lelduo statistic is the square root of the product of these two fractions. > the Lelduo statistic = 0.89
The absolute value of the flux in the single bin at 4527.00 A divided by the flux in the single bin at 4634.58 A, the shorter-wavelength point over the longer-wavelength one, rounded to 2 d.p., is 0.78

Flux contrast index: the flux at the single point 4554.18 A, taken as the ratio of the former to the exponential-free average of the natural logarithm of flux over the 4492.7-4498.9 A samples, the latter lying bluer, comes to 6.8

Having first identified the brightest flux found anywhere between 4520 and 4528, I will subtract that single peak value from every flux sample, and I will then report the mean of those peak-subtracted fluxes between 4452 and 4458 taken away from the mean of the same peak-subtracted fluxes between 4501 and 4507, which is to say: 5.5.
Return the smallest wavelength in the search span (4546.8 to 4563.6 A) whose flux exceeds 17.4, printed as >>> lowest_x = 4547.89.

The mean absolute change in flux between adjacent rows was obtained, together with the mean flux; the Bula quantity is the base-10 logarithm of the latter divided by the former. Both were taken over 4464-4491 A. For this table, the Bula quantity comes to 1.12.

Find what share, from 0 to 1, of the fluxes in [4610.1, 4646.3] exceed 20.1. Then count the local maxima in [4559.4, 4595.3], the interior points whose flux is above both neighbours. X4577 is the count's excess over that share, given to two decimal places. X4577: 4.71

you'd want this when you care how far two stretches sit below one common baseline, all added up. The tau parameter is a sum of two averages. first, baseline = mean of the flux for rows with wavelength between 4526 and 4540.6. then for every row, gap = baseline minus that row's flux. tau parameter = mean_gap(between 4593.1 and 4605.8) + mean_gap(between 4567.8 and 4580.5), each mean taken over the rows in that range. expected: -3.8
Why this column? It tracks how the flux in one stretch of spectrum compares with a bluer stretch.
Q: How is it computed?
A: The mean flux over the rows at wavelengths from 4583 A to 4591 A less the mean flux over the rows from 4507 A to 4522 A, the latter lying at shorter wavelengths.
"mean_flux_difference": -1.3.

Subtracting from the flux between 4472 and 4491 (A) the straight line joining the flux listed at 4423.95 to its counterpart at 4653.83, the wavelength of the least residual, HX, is 4487.56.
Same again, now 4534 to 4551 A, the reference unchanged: 4539.52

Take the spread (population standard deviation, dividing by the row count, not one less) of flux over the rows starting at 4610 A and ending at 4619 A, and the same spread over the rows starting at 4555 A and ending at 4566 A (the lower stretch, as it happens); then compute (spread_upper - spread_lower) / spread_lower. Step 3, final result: -0.31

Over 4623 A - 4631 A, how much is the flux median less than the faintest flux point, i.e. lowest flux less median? -2.20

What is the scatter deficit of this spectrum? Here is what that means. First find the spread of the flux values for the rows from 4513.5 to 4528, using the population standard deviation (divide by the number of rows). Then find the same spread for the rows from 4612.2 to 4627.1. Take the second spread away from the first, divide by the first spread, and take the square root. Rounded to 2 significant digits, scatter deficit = 0.41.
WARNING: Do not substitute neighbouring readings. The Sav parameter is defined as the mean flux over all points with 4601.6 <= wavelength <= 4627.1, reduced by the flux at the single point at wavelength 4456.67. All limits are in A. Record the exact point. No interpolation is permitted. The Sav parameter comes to 4.9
